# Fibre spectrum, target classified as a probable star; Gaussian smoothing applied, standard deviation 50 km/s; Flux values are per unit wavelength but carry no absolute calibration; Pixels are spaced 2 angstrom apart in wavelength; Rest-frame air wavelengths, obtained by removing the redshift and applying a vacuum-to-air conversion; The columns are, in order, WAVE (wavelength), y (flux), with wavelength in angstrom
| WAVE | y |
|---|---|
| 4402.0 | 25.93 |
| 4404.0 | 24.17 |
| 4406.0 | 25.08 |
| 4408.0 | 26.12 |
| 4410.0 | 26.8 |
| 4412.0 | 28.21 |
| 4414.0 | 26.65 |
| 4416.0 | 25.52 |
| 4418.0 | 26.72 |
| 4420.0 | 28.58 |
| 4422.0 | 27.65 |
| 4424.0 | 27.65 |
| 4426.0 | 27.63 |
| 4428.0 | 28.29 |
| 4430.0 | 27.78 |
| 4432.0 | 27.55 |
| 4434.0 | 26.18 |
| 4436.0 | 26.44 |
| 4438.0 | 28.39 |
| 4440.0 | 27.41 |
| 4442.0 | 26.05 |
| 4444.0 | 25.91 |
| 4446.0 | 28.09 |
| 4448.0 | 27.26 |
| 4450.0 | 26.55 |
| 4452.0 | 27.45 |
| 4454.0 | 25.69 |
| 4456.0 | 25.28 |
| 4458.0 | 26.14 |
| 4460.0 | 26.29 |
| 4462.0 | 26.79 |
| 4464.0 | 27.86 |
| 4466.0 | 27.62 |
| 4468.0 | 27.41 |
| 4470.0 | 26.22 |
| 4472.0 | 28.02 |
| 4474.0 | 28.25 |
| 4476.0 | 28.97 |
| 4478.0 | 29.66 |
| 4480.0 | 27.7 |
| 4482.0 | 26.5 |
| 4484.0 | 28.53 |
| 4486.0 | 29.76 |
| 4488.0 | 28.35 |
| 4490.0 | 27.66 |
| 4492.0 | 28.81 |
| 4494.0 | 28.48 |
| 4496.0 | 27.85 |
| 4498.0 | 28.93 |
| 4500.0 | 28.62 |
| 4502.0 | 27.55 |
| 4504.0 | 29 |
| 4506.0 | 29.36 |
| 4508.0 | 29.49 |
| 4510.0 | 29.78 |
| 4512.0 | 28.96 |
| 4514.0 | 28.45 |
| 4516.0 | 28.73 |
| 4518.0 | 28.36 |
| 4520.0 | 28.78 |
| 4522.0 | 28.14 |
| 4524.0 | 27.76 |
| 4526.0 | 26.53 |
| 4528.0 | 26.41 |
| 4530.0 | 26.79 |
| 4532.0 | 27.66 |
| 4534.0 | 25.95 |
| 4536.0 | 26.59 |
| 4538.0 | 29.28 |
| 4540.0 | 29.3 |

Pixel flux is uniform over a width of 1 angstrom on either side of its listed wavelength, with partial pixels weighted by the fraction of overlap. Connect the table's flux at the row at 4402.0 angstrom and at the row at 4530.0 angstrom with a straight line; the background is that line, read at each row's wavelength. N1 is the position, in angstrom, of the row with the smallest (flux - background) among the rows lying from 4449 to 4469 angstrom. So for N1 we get 4456.0 angstrom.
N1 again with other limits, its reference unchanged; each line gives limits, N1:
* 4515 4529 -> 4528.0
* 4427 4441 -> 4434.0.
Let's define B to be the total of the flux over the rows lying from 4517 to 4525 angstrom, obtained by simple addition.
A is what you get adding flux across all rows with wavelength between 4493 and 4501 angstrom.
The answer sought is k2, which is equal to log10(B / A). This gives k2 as -0.003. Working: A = 114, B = 113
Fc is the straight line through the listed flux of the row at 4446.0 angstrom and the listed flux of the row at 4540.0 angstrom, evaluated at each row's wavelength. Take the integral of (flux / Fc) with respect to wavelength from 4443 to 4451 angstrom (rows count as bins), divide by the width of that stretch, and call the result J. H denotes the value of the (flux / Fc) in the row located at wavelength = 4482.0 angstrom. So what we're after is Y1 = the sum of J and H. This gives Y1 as 1.89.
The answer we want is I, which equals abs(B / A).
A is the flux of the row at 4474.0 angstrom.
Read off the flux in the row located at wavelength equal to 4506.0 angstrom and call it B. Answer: 1.039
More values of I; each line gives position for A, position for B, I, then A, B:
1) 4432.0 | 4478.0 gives 1.077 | 27.55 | 29.66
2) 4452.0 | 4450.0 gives 0.967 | 27.45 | 26.55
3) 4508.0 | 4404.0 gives 0.820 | 29.49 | 24.17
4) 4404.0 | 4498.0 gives 1.197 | 24.17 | 28.93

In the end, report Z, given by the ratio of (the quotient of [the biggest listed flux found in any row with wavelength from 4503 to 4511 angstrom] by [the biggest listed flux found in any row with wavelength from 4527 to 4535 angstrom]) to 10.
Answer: 0.108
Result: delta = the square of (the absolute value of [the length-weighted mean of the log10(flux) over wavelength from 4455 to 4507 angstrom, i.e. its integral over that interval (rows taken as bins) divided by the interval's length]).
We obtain 2.09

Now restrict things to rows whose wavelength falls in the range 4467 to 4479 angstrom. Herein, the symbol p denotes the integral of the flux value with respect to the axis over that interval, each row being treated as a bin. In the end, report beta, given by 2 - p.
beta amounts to -335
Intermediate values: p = 337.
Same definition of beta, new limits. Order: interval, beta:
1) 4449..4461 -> -313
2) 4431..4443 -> -322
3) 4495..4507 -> -341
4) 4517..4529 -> -330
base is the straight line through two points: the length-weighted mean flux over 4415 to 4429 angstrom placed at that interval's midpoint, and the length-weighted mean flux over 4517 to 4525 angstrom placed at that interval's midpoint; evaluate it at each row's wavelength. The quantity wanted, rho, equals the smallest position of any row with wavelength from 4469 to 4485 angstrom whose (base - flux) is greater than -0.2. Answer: 4470.0 angstrom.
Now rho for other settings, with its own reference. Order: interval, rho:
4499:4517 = 4502.0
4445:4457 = 4448.0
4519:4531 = 4522.0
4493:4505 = 4496.0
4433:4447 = 4434.0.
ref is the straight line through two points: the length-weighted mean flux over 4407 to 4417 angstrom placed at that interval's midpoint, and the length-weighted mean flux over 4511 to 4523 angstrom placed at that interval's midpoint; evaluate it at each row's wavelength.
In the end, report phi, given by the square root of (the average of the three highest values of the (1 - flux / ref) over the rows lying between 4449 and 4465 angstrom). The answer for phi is 0.25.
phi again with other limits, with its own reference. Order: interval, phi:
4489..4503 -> 0.13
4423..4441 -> 0.13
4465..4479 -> 0.15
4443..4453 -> 0.16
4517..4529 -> 0.25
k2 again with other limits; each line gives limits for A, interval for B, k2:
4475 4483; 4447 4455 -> -0.023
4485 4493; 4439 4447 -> -0.028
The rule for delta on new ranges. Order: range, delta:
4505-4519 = 2.14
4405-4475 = 2.05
